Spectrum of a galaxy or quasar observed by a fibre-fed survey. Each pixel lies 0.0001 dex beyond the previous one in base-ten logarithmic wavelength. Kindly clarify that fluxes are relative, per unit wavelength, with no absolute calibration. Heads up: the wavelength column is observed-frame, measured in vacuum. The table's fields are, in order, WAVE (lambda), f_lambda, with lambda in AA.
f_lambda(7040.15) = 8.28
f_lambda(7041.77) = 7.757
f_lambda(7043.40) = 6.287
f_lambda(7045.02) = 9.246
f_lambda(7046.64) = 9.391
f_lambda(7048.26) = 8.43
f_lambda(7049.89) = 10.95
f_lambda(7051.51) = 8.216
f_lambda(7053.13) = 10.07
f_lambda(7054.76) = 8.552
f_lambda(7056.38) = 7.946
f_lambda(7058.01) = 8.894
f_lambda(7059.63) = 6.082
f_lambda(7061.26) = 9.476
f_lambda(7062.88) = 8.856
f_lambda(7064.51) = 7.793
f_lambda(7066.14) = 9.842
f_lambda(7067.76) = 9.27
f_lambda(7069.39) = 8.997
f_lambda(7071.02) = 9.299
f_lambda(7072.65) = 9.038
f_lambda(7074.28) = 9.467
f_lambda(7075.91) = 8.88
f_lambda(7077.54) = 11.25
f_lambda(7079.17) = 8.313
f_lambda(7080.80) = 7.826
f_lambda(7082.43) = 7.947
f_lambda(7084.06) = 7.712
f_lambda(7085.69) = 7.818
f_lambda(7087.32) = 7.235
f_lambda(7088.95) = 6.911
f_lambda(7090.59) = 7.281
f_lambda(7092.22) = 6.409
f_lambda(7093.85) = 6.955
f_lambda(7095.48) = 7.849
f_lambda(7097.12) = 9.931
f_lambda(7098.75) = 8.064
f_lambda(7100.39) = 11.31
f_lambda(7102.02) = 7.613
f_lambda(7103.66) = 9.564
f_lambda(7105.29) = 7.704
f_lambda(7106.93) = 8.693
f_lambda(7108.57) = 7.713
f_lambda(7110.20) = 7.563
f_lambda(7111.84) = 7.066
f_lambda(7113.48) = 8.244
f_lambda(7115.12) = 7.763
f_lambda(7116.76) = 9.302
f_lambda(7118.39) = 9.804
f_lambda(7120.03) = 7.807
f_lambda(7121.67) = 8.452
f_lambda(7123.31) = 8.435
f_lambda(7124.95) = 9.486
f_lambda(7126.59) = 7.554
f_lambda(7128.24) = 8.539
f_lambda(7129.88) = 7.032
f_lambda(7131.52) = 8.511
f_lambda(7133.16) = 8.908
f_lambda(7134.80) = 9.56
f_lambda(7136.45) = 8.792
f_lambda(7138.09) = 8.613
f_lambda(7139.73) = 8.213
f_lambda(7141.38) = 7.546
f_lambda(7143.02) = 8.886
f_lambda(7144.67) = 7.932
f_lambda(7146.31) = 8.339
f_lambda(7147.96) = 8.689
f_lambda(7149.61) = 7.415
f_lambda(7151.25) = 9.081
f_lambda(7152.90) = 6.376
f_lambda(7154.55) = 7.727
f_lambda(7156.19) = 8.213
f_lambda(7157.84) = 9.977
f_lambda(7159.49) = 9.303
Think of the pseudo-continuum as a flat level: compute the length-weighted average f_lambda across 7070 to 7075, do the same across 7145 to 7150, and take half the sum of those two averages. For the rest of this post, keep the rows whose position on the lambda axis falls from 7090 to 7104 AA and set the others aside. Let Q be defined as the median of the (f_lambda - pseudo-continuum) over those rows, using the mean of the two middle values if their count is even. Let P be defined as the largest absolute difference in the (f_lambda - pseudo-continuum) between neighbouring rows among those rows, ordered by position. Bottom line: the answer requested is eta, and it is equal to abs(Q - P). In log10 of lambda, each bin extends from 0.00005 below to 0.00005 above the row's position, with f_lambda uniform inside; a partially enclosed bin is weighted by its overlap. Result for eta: 4.6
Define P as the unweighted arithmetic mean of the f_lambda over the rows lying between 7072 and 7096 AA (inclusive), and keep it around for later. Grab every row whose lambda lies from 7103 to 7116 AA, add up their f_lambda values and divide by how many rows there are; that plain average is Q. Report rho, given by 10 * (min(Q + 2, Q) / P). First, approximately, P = 8.1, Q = 8.0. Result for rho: 10.0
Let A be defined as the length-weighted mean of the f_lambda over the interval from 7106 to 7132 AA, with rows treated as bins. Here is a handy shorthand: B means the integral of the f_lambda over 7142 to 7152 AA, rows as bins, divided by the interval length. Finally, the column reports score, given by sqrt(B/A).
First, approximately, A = 8.24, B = 8.37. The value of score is 1.01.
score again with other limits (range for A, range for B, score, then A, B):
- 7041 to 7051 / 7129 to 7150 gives 0.98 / 8.66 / 8.36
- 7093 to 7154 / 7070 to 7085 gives 1.03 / 8.36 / 8.85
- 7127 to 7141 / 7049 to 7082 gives 1.03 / 8.46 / 8.94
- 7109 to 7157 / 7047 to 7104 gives 1.02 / 8.27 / 8.57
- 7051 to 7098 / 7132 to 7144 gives 1.01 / 8.42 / 8.63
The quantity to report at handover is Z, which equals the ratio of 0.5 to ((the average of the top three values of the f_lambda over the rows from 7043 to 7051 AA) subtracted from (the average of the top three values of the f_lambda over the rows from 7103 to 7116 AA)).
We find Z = -0.5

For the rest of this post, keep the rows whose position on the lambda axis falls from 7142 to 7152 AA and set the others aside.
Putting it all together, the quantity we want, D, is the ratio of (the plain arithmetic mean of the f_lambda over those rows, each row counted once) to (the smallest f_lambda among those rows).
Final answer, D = 1.13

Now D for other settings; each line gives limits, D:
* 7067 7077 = 1.03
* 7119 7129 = 1.11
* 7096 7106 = 1.19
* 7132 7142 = 1.14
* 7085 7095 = 1.11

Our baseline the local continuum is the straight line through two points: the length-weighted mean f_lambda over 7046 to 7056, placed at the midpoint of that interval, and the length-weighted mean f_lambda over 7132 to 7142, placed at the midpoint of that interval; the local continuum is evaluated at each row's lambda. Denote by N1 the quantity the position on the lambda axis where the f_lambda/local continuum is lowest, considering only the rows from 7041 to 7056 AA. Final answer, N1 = 7043.40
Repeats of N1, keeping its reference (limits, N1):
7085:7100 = 7092.22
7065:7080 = 7079.17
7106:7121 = 7111.84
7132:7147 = 7141.38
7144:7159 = 7152.90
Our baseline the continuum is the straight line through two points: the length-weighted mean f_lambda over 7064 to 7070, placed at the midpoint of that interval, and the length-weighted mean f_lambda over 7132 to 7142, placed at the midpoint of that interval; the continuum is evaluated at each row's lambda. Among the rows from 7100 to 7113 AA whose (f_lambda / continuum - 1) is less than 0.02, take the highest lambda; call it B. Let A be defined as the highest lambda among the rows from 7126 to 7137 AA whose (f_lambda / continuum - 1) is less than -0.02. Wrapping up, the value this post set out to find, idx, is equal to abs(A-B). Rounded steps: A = 7129.88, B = 7111.84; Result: 18.0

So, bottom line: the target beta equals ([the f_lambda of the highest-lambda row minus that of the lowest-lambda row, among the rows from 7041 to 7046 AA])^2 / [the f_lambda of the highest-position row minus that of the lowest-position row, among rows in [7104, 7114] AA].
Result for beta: 4.1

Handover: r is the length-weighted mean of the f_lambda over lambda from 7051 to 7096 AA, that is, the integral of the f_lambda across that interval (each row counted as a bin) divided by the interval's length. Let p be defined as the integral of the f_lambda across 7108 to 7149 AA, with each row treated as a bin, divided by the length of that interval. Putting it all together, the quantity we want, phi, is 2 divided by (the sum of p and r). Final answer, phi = 0.120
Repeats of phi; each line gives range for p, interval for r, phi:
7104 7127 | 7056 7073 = 0.118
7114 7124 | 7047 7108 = 0.117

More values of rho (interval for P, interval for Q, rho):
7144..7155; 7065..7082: 11.6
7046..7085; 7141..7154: 9.1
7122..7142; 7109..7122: 9.8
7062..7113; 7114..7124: 10.2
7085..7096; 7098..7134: 11.7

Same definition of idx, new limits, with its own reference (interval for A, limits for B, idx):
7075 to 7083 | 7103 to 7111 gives 27.8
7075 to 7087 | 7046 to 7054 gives 34.2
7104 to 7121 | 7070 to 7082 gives 39.2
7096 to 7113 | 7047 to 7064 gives 49.0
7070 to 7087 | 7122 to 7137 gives 50.8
